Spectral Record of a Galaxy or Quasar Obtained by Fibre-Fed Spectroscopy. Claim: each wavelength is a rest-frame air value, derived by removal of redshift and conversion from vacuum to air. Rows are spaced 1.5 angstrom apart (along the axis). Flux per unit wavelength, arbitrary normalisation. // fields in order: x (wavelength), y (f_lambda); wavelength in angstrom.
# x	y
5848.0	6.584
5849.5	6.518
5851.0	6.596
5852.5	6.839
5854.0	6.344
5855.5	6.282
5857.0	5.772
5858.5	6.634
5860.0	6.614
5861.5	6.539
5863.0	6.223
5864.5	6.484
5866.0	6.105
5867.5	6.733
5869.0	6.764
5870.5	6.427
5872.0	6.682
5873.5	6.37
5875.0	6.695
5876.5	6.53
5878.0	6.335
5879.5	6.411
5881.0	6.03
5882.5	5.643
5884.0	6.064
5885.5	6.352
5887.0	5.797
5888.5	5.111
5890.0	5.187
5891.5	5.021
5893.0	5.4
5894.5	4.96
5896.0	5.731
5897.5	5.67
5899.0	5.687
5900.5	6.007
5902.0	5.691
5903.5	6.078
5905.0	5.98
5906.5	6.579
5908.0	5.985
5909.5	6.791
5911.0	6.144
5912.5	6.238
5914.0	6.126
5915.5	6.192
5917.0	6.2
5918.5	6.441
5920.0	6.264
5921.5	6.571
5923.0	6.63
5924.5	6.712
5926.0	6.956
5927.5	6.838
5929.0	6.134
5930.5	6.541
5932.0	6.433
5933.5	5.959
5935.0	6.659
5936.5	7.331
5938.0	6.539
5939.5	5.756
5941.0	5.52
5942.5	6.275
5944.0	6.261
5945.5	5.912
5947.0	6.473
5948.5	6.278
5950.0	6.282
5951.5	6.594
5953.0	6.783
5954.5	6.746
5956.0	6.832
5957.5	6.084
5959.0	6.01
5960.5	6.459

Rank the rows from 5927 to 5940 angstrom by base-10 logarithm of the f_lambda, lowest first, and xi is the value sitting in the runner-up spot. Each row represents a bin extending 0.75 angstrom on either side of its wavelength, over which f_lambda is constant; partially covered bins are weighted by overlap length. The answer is 0.78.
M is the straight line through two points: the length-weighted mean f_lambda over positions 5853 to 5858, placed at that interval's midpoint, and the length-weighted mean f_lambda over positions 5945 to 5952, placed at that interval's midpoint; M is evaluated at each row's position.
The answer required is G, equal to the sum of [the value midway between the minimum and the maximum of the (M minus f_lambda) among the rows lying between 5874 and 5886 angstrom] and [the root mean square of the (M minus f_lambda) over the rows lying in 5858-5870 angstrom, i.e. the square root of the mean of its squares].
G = 0.43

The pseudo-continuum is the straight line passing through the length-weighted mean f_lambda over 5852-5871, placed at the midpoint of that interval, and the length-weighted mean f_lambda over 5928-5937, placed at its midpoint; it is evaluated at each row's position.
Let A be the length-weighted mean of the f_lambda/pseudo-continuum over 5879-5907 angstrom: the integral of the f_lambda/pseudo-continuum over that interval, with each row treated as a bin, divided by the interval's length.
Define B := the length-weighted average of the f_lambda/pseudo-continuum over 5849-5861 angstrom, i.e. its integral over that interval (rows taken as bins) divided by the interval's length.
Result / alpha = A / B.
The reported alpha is 0.89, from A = 0.89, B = 1.00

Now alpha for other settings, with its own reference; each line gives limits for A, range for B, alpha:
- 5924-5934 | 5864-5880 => 1.00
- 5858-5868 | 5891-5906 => 1.15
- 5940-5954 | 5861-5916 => 1.02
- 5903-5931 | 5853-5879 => 0.99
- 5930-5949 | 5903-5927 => 0.99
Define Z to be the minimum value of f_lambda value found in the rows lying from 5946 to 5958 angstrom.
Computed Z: 6.084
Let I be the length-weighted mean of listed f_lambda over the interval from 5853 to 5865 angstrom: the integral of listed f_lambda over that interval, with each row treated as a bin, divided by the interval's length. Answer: 6.37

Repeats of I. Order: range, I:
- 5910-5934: 6.41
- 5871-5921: 6.02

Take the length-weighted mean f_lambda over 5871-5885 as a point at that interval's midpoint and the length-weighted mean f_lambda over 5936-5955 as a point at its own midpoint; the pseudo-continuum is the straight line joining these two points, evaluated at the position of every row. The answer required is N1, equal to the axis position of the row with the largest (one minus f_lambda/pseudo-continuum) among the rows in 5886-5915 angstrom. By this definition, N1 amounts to 5894.5 angstrom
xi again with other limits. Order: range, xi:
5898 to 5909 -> 0.76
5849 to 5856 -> 0.80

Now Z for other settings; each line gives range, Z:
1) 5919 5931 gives 6.134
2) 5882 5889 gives 5.111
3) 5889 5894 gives 5.021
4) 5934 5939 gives 6.539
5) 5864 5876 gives 6.105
